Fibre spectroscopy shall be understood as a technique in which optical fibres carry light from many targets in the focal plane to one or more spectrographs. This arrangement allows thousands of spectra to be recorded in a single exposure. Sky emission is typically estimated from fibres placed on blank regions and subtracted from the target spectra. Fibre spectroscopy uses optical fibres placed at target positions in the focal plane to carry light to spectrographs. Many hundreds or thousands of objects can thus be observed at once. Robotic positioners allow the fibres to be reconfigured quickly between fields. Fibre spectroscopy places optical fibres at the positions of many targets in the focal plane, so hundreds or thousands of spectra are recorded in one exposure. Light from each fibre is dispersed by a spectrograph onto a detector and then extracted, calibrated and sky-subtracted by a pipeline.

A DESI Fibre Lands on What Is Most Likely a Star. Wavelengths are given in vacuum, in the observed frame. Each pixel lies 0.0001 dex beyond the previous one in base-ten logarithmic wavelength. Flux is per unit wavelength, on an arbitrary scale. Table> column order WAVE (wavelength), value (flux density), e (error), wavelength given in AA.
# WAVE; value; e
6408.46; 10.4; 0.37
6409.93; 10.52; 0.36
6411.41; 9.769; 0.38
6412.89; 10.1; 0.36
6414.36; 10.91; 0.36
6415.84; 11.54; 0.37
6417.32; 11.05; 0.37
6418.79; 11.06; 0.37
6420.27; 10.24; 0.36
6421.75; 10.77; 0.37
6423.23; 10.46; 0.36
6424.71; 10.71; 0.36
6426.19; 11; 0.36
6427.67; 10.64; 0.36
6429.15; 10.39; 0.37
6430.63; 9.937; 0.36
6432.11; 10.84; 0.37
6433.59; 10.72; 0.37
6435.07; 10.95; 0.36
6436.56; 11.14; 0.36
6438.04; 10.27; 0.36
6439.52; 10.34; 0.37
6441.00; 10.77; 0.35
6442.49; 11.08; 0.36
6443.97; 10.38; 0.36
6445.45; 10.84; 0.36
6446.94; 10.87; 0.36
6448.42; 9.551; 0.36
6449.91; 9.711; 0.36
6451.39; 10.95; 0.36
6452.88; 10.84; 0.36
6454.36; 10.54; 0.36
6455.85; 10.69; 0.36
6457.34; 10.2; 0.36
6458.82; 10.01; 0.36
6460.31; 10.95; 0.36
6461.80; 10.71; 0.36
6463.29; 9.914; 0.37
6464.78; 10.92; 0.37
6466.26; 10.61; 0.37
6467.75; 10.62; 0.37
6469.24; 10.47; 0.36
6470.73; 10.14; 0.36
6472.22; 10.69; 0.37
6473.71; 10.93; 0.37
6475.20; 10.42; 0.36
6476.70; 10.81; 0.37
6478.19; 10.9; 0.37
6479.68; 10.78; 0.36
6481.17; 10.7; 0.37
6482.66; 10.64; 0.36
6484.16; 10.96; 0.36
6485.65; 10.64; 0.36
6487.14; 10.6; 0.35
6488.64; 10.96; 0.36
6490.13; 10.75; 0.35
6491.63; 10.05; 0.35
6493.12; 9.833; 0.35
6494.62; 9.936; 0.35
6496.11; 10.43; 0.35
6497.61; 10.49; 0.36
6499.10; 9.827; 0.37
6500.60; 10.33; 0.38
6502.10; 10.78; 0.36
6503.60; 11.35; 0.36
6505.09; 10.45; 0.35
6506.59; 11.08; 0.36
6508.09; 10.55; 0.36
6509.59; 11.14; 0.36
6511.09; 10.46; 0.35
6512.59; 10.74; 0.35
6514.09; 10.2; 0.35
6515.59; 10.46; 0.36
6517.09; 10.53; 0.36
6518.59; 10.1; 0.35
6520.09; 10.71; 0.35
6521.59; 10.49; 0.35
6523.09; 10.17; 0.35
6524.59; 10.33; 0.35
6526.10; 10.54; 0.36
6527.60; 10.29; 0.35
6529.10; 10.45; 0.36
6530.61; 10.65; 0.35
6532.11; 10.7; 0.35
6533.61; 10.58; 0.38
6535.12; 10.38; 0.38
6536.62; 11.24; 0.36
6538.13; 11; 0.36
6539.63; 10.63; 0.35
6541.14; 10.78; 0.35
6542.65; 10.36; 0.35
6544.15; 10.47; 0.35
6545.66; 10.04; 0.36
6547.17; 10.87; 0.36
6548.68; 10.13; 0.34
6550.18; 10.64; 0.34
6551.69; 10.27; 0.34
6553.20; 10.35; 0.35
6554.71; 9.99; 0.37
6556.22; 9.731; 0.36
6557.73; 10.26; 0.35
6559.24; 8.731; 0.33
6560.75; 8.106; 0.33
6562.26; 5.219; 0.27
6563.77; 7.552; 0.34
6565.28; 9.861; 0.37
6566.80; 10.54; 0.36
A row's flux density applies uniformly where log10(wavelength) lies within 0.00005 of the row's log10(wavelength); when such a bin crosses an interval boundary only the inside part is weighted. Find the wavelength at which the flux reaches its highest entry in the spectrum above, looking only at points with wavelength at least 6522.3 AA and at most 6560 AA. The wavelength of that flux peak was 6536.62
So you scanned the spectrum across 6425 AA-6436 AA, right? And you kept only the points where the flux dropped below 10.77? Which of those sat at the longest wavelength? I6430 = 6433.59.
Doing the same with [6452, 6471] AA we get 6470.73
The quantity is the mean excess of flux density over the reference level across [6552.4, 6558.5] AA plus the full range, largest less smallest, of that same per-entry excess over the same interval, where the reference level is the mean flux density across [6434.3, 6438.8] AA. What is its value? -0.1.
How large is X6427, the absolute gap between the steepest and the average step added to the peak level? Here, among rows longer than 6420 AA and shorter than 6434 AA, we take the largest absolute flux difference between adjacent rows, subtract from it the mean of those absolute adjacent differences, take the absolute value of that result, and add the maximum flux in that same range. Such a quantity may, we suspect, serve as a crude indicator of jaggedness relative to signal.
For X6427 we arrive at 11.5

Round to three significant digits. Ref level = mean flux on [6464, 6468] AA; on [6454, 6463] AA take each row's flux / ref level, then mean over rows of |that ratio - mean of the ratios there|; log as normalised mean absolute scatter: 0.0256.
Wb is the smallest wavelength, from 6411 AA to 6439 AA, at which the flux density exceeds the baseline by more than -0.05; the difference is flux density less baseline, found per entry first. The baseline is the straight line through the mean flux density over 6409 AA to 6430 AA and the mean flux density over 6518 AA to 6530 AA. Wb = 6414.36 AA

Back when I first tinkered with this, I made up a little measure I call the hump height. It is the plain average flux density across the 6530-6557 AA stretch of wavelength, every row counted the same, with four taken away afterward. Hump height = 6.49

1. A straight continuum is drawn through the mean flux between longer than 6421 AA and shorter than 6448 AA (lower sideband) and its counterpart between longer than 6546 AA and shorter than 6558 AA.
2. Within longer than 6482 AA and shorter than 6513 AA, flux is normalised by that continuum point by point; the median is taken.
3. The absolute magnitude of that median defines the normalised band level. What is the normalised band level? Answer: 1.01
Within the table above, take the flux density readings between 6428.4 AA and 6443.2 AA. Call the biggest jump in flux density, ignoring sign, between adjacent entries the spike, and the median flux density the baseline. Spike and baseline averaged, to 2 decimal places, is 5.82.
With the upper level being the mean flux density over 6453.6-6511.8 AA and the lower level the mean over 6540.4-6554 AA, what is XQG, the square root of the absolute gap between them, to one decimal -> 0.4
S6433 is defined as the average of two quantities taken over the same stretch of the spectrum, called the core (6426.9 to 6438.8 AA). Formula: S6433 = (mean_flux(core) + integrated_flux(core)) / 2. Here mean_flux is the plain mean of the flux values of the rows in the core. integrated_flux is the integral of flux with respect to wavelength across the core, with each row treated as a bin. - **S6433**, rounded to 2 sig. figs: 68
